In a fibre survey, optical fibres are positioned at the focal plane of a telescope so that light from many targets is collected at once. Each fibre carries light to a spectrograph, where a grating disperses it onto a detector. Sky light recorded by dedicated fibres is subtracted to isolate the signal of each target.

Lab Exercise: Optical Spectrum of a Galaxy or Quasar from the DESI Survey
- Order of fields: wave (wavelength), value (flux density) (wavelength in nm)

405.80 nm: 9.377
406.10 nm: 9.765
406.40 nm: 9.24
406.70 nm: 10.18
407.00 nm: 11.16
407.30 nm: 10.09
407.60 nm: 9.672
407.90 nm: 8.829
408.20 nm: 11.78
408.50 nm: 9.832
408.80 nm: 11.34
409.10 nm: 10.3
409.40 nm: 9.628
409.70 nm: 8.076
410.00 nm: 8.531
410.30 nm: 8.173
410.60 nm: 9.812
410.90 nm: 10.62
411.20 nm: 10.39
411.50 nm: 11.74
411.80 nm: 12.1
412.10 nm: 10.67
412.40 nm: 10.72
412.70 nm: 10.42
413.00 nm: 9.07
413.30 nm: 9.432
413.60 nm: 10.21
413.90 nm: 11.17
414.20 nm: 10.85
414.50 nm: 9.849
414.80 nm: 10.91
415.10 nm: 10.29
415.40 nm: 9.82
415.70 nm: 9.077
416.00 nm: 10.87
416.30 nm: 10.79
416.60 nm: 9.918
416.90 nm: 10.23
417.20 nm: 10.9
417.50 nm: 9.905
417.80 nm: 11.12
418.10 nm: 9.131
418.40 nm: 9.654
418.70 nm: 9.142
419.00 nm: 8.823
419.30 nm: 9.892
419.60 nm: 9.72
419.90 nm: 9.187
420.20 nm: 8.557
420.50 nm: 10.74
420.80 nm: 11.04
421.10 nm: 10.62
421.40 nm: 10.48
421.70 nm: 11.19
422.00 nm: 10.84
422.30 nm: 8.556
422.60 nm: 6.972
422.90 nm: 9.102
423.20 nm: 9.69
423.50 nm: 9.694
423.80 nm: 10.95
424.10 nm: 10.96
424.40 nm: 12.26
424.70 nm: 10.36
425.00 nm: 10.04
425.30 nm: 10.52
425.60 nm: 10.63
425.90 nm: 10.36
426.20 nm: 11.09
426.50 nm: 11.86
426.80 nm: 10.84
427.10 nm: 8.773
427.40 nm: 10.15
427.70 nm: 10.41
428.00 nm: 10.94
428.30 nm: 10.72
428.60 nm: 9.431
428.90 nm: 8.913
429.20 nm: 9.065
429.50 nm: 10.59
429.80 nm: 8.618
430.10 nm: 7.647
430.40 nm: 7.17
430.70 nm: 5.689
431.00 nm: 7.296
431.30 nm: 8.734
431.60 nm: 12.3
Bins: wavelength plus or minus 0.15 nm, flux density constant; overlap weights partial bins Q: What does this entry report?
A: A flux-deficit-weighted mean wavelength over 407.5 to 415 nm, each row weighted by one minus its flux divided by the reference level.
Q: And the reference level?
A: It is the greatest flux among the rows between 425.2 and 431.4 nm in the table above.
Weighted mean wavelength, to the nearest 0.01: 410.89 nm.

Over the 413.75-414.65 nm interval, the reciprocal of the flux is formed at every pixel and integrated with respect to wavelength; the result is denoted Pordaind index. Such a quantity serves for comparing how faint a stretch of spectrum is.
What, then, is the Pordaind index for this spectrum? 0.085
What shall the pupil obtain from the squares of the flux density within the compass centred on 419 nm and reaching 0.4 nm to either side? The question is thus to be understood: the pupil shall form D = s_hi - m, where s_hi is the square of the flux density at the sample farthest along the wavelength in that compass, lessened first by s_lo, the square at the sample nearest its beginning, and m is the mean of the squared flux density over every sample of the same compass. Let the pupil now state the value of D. -72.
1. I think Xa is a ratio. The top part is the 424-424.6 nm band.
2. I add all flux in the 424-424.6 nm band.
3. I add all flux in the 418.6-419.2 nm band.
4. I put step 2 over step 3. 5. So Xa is 1.3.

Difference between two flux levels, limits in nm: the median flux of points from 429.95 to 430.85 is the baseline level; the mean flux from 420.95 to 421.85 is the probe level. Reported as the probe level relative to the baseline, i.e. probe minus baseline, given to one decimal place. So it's 3.6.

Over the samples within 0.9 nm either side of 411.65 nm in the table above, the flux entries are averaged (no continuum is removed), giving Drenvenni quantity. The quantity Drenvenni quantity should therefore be 11.0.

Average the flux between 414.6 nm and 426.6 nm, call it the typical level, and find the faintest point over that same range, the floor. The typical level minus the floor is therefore 3.2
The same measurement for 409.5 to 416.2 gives 2.1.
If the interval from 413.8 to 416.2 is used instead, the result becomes 1.3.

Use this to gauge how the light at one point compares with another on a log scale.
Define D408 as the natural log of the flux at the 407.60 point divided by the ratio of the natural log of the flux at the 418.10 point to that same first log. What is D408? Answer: 2.33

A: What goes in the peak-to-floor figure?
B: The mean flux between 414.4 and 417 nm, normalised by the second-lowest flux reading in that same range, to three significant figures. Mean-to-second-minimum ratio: 1.04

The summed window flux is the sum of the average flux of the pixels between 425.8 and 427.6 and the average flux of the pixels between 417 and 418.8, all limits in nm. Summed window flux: 20.5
